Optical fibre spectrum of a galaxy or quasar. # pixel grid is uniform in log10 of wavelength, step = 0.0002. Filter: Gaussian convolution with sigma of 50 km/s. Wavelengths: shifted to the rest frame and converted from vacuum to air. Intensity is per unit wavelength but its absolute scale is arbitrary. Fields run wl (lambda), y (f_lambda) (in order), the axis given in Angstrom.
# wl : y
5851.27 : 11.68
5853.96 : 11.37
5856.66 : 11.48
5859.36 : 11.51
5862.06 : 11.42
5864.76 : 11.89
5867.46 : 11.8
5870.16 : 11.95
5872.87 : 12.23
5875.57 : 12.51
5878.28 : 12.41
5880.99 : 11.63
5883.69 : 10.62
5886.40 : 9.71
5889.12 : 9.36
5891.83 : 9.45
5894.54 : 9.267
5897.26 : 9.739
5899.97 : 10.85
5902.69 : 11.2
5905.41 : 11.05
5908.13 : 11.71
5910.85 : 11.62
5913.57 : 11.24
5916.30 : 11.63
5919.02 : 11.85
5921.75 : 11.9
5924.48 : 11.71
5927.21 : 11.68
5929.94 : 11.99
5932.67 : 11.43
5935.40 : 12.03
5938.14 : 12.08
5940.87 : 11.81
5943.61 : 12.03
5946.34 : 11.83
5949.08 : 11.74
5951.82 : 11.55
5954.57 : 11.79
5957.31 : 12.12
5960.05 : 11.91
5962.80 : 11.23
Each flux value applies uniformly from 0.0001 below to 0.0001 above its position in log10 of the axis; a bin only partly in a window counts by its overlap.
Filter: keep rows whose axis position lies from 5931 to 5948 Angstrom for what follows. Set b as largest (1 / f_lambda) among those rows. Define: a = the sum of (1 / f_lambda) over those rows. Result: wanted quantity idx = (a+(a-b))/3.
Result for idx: 0.31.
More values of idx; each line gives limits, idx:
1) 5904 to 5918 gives 0.26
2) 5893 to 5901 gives 0.17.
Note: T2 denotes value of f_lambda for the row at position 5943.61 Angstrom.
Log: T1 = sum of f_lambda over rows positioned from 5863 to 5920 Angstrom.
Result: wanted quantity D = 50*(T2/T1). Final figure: 2.57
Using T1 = 234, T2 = 12.03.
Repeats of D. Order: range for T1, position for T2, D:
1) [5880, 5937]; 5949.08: 2.53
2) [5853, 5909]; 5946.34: 2.54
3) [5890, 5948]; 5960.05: 2.50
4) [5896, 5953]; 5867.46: 2.43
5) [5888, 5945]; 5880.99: 2.47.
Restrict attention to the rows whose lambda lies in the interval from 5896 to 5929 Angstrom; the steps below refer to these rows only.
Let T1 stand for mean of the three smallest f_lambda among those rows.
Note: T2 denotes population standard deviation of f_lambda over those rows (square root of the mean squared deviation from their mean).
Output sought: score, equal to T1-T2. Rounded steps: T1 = 10.5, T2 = 0.6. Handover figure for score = 10.0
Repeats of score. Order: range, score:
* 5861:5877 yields 11.4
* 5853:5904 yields 8.3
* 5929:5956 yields 11.4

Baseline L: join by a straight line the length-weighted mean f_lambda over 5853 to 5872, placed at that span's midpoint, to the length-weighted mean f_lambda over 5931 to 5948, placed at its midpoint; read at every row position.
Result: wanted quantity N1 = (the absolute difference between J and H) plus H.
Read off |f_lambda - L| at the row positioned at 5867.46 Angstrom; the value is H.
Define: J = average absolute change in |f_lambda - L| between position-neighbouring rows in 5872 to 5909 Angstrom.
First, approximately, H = 0.14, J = 0.49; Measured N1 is 0.49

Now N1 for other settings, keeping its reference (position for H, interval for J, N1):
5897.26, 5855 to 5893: 3.71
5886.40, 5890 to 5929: 3.70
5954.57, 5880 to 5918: 0.47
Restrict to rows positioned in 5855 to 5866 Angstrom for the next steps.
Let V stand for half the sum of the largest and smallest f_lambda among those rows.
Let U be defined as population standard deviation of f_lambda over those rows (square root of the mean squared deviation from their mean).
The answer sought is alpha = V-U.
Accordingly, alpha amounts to 11.5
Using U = 0.18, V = 11.7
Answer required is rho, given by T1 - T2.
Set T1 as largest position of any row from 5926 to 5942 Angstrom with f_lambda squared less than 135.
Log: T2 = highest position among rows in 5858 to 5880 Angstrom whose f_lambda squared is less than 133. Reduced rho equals 70.6 Angstrom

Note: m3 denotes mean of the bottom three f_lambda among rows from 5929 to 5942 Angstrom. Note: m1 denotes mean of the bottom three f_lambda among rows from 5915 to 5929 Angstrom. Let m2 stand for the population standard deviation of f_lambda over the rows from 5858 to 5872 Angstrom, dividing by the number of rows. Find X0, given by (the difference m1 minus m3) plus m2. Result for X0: 0.1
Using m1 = 11.67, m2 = 0.21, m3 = 11.7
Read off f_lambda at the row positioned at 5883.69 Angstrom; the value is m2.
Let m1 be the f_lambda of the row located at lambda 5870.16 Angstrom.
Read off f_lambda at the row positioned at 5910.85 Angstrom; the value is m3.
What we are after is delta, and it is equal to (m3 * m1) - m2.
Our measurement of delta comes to 128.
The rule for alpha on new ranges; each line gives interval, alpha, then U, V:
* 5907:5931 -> 11.4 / 0.20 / 11.6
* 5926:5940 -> 11.5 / 0.25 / 11.8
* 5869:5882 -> 11.7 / 0.32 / 12.1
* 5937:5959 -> 11.7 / 0.18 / 11.8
